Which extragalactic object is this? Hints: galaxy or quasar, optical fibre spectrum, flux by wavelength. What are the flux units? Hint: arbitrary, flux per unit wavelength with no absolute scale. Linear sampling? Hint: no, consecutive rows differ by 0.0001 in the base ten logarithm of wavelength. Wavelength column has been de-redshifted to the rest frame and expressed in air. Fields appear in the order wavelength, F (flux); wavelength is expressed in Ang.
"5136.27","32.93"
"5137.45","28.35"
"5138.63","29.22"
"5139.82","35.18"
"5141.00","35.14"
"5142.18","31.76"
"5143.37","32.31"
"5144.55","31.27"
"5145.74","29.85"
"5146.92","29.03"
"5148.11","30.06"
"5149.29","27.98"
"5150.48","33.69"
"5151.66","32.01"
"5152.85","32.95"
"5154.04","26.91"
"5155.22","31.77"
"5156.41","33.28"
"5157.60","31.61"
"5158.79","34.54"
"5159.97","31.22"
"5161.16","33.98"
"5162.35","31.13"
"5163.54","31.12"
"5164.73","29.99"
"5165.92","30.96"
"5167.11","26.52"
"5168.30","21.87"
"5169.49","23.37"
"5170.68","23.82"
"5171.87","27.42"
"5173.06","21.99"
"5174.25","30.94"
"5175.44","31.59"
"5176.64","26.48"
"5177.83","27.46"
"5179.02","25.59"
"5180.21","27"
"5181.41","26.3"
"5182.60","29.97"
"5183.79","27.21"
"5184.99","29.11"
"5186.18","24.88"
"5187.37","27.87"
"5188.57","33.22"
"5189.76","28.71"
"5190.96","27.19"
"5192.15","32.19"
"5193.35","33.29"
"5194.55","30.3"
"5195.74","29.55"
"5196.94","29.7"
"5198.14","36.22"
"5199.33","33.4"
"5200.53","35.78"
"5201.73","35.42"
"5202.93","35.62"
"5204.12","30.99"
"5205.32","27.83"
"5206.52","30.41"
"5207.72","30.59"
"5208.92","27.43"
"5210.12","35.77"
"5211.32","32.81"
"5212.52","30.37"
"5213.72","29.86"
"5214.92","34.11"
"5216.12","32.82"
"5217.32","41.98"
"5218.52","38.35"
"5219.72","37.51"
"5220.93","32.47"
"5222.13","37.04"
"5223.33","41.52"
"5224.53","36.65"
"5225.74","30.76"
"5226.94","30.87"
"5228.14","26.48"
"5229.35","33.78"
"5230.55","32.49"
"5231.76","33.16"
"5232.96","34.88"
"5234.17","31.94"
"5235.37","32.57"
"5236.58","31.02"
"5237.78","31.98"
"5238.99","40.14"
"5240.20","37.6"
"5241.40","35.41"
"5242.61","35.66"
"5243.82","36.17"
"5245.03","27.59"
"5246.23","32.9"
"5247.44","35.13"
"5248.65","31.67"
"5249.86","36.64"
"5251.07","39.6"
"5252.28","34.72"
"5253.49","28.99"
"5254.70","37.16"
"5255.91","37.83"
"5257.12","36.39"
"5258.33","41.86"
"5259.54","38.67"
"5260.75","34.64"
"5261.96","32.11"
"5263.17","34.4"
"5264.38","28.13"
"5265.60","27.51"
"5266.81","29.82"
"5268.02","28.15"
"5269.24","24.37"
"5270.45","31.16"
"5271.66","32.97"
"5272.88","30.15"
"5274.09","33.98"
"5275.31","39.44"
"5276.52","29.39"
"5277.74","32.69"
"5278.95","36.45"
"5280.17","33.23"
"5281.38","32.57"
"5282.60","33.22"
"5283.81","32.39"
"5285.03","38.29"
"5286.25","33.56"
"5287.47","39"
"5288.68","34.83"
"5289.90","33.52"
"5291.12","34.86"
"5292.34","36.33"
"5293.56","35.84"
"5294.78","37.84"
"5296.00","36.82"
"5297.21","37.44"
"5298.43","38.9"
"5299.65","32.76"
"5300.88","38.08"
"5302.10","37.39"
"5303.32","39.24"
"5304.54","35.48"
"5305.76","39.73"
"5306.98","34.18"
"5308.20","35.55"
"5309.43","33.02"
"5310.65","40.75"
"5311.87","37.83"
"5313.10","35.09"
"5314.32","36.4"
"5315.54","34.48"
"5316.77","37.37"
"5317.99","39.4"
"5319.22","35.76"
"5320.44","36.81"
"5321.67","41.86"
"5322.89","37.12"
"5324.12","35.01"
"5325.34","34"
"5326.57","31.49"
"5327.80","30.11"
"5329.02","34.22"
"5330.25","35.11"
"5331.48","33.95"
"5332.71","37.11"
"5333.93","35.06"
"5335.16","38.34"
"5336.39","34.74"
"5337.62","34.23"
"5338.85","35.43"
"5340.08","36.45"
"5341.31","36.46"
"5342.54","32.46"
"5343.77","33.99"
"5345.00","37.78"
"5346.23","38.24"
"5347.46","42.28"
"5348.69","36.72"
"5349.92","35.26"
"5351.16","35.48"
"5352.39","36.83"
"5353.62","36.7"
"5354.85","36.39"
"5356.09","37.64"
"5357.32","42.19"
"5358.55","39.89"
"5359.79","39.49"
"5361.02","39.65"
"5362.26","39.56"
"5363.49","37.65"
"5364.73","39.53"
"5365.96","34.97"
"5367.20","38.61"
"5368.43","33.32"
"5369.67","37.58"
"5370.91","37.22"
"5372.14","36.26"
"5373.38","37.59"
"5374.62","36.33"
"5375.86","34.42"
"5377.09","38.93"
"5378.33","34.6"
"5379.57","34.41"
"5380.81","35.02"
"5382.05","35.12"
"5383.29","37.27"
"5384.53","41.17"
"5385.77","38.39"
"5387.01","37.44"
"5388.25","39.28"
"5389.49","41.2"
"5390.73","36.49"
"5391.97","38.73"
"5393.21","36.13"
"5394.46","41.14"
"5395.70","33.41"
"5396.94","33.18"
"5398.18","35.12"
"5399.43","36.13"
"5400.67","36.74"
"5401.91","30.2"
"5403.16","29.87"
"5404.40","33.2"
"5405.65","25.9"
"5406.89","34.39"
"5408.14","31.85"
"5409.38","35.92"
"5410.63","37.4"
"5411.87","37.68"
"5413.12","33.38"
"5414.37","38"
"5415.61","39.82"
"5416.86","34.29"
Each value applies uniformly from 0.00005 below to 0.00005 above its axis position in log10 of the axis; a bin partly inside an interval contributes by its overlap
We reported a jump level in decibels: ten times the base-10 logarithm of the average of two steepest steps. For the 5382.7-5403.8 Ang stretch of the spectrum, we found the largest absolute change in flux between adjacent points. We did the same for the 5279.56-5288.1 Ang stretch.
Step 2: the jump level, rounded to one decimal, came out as 8.3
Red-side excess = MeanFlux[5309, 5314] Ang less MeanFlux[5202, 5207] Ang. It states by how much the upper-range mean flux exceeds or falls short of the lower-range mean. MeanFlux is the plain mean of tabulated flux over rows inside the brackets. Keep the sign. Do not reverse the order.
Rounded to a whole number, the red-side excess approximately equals 5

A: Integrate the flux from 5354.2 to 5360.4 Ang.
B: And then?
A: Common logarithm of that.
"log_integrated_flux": 2.38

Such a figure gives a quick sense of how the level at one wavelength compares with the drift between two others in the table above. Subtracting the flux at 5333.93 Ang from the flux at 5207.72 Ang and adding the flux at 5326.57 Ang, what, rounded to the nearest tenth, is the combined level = 27.0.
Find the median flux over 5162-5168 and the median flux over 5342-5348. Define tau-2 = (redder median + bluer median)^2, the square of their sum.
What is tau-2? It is 4725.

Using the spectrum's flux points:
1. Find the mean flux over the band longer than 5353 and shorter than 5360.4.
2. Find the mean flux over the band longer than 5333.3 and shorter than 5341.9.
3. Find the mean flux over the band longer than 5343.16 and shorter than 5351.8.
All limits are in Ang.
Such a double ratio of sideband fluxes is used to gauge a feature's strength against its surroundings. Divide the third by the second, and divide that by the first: 0.0268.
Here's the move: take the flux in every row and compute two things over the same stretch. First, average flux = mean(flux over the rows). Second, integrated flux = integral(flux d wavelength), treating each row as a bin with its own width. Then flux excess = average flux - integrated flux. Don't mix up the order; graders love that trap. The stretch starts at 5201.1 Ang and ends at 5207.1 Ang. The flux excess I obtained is -160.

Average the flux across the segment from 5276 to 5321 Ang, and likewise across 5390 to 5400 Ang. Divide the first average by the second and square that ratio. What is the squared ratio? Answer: 1.0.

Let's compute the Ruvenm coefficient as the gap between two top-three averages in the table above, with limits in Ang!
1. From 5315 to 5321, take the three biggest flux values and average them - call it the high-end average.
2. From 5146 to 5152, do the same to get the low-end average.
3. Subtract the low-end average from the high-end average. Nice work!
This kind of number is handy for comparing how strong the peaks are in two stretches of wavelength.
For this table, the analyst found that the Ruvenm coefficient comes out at 5.9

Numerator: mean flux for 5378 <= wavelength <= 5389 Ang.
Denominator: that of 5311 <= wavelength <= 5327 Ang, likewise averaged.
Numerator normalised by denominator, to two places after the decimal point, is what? 1.02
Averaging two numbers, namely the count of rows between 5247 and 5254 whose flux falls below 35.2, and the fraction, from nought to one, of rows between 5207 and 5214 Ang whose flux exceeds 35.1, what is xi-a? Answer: 2.1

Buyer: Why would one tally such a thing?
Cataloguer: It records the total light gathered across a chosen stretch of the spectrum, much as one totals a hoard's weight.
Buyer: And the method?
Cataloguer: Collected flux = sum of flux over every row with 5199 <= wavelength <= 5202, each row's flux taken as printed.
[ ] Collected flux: 105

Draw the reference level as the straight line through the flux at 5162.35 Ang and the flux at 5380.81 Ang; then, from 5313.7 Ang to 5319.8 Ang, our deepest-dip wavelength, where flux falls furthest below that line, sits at 5315.54 Ang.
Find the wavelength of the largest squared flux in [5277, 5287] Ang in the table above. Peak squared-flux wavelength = 5285.03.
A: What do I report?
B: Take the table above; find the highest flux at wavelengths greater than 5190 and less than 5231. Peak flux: 41.98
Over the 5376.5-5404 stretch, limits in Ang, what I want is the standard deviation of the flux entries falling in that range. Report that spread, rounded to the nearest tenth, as 3.1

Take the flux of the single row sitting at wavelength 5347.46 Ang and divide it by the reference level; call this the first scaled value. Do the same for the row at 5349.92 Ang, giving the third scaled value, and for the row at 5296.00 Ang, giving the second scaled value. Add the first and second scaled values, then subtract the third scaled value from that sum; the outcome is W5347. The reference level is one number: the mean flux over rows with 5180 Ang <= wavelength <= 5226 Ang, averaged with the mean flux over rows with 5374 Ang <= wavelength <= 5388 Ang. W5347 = 1.3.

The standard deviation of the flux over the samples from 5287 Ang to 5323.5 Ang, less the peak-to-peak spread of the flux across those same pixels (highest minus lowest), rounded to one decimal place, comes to -6.9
